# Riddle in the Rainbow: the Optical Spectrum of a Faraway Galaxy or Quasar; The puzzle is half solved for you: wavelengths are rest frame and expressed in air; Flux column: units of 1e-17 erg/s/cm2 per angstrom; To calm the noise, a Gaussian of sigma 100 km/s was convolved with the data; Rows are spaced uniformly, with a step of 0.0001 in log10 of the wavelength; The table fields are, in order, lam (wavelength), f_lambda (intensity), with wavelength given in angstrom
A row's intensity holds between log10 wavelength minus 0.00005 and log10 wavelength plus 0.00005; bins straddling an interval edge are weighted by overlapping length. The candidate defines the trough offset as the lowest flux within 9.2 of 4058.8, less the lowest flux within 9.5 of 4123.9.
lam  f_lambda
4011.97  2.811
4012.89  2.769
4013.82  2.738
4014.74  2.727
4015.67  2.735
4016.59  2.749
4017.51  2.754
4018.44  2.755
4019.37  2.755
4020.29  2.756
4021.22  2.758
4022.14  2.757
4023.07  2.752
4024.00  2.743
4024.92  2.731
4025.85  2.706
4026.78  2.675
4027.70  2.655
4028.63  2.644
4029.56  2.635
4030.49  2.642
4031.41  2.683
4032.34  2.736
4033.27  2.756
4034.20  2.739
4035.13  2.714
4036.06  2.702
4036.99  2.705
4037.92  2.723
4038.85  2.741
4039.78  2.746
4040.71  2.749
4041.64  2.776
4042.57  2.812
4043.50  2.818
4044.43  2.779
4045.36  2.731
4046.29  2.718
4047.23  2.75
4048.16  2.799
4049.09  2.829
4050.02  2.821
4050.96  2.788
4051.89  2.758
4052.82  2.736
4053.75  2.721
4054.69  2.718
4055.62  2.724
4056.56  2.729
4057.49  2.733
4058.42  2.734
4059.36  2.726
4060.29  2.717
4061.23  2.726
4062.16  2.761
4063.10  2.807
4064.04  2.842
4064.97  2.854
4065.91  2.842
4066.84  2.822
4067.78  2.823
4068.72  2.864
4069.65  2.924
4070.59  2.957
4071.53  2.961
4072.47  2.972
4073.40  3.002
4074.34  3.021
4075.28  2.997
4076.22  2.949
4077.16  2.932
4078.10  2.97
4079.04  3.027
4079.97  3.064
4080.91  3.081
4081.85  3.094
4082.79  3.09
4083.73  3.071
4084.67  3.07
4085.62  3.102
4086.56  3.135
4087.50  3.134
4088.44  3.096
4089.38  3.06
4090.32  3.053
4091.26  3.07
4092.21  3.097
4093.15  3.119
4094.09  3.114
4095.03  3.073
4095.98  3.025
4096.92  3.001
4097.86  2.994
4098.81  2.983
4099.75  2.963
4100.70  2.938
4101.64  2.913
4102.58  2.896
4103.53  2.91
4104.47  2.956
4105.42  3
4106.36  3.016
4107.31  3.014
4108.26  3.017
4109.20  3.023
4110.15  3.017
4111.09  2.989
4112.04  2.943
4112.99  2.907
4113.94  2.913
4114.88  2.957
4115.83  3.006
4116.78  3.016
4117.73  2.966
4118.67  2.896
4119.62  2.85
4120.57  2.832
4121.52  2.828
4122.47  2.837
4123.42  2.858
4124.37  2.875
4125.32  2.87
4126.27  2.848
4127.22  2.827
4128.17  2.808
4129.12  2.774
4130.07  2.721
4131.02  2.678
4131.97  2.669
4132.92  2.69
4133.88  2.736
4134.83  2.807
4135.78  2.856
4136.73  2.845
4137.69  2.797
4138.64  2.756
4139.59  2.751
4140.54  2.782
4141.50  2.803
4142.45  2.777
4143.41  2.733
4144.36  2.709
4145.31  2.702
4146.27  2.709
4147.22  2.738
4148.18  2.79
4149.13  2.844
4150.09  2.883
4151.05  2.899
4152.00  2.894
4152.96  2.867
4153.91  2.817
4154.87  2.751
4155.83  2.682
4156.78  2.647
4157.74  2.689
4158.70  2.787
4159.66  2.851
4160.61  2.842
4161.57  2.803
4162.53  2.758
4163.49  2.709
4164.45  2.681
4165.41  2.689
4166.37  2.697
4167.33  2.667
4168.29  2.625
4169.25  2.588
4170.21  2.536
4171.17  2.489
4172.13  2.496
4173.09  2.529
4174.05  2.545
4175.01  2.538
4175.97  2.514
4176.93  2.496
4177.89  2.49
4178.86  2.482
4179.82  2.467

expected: 0.05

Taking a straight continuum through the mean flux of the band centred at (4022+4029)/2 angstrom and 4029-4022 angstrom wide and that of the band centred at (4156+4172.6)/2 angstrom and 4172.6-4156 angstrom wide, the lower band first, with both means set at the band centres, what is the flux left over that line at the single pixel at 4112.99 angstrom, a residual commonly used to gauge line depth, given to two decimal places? 0.22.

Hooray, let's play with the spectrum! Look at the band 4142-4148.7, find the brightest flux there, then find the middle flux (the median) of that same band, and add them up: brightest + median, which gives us 5.5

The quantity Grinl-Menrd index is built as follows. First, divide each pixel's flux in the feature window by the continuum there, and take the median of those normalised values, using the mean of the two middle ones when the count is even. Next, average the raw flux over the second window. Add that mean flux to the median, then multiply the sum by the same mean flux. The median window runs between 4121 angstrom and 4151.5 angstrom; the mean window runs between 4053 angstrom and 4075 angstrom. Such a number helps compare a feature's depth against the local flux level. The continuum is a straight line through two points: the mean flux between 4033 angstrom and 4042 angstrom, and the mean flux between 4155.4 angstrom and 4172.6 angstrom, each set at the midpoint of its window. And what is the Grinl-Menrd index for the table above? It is 10.9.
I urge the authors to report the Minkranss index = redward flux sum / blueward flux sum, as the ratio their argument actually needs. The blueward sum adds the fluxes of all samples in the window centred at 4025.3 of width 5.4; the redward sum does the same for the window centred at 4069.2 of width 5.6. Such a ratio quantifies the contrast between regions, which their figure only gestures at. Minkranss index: 1.07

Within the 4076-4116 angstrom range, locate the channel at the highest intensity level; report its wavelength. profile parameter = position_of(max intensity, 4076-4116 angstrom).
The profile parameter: 4086.56 angstrom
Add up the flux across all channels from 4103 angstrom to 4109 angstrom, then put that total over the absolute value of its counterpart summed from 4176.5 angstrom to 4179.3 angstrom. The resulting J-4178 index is 2.4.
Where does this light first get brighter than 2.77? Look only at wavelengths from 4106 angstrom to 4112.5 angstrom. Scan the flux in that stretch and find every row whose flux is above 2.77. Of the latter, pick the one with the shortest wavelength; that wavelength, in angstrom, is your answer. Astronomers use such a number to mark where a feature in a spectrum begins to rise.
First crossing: 4106.36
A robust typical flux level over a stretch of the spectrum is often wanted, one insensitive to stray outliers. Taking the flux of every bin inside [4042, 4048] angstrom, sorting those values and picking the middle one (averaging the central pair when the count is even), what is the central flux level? 2.76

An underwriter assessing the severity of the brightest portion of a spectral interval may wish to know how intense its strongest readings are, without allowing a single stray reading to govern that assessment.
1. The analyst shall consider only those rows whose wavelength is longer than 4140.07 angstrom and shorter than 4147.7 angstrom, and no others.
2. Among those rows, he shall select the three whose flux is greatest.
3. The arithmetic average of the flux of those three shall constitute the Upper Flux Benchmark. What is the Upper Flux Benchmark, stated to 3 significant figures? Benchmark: 2.79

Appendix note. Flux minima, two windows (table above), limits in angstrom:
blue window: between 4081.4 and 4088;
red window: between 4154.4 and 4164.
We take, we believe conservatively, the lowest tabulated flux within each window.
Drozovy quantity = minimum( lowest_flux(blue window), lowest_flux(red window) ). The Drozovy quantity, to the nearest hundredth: 2.65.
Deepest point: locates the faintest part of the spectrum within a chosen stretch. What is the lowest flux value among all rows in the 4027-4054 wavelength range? 2.635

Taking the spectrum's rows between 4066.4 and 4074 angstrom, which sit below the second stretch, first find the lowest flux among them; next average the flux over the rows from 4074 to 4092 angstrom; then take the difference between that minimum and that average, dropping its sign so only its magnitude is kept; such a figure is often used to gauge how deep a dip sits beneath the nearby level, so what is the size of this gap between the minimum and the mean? 0.23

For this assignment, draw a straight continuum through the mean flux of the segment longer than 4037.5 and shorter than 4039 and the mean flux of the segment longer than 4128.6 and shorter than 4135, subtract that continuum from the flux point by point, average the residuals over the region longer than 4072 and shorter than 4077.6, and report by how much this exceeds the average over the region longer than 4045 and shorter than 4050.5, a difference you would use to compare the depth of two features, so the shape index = 0.21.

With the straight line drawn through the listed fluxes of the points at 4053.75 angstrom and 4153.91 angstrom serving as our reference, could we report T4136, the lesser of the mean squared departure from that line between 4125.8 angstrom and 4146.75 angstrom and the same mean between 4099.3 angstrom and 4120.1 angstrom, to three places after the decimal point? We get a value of 0.005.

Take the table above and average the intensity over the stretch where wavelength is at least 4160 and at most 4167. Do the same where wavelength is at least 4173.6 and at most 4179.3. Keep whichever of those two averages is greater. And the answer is 2.74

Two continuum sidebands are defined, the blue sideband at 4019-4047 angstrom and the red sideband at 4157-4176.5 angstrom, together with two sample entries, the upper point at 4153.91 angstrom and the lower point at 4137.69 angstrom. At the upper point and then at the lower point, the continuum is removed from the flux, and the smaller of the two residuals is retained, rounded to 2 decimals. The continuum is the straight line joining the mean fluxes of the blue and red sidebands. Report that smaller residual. 0.13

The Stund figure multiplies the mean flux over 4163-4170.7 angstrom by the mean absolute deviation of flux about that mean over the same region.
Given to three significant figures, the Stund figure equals 0.131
